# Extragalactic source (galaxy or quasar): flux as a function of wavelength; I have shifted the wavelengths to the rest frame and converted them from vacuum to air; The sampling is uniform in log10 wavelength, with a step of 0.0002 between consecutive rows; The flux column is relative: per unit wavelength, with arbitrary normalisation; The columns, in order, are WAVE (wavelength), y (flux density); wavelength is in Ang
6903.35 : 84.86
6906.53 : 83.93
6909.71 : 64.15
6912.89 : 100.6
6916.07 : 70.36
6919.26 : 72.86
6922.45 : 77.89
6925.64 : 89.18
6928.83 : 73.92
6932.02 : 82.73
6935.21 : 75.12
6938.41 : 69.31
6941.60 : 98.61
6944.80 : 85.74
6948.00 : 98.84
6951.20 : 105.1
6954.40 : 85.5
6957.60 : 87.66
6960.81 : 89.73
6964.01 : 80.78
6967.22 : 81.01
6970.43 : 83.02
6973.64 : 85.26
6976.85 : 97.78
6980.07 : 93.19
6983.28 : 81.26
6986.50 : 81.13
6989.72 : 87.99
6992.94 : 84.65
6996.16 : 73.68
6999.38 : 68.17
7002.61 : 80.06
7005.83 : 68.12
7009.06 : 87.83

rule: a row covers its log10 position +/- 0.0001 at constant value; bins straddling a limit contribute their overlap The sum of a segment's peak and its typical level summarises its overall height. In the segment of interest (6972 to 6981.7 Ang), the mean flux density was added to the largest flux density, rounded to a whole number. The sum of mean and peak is 190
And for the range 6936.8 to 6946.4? 183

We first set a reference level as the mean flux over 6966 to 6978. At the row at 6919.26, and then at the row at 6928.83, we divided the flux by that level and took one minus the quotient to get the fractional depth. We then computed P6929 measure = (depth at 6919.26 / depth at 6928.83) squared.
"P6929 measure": 1.2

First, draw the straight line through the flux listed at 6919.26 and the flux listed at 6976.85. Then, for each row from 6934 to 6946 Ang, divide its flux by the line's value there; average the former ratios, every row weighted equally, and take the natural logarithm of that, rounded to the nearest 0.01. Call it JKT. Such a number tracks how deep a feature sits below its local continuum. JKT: 0.00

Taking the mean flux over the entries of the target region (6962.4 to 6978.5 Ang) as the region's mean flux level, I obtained 85.6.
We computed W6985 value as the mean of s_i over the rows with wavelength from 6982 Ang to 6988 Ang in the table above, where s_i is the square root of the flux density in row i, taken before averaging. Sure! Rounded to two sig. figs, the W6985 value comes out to 9.0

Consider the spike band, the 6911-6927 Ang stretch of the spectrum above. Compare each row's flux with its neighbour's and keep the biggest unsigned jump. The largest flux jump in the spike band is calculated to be 30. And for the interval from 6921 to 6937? 15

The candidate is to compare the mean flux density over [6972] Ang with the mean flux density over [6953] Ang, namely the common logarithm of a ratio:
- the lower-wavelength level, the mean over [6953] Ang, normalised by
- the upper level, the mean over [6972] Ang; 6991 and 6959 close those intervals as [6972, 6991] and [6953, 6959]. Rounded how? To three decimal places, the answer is -0.006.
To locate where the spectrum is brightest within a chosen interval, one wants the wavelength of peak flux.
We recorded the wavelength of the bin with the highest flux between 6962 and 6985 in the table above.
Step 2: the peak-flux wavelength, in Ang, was 6976.85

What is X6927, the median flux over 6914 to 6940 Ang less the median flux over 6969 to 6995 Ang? -10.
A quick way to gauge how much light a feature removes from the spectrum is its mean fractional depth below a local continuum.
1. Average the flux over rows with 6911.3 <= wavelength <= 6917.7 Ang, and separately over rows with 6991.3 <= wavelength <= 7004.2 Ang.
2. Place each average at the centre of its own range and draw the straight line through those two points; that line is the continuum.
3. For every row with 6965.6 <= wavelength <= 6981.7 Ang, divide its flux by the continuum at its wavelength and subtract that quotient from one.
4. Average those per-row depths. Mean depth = -0.11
